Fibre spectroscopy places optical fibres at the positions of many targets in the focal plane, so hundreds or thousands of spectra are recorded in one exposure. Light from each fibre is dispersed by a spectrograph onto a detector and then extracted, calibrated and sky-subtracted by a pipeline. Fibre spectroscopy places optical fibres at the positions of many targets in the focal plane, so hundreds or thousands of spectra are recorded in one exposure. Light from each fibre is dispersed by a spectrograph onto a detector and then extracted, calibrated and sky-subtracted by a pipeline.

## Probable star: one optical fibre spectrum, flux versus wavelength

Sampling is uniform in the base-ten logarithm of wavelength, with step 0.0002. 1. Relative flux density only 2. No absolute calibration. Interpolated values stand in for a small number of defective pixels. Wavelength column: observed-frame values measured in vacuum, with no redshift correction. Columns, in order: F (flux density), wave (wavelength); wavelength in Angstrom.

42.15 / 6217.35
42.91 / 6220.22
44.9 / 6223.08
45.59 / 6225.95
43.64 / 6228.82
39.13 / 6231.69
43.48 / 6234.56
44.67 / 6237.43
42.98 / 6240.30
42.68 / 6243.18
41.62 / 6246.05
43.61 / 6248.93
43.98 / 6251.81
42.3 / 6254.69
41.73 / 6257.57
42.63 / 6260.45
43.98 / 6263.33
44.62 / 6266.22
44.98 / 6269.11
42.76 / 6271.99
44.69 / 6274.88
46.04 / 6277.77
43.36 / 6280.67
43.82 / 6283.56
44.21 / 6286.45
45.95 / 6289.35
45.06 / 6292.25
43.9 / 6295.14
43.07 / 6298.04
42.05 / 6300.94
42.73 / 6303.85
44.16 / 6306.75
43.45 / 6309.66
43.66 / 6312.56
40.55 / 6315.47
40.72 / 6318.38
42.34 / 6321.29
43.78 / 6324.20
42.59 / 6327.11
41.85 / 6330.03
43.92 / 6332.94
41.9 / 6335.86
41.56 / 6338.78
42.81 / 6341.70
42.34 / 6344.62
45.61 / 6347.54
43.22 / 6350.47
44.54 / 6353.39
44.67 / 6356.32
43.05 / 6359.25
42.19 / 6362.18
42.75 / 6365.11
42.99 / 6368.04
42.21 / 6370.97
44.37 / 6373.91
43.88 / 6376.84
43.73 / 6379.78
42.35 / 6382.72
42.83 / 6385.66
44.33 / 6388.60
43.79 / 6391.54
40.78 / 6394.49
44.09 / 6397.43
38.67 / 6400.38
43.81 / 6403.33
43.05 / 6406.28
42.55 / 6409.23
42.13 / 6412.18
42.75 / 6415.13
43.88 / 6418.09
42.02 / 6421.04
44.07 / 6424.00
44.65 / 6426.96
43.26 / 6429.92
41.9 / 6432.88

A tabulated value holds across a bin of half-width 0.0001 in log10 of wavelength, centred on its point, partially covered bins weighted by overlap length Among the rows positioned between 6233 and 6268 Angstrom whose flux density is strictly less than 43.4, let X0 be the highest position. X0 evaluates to 6260.45 Angstrom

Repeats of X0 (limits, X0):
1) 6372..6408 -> 6406.28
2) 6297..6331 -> 6330.03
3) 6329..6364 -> 6362.18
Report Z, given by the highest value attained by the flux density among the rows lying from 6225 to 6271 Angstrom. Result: 45.59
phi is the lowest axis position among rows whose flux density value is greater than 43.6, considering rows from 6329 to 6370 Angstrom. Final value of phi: 6332.94 Angstrom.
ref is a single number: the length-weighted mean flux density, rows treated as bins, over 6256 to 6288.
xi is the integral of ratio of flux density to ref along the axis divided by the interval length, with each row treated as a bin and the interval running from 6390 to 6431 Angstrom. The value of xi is 0.976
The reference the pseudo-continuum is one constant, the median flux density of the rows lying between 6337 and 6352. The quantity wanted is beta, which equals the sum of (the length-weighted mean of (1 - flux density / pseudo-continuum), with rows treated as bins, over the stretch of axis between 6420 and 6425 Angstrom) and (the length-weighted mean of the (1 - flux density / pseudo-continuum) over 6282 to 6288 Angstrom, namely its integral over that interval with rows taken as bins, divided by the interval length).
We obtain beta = -0.034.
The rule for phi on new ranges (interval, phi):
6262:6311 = 6263.33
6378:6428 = 6379.78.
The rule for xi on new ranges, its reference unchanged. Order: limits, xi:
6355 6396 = 0.983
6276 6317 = 0.996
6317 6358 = 0.979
